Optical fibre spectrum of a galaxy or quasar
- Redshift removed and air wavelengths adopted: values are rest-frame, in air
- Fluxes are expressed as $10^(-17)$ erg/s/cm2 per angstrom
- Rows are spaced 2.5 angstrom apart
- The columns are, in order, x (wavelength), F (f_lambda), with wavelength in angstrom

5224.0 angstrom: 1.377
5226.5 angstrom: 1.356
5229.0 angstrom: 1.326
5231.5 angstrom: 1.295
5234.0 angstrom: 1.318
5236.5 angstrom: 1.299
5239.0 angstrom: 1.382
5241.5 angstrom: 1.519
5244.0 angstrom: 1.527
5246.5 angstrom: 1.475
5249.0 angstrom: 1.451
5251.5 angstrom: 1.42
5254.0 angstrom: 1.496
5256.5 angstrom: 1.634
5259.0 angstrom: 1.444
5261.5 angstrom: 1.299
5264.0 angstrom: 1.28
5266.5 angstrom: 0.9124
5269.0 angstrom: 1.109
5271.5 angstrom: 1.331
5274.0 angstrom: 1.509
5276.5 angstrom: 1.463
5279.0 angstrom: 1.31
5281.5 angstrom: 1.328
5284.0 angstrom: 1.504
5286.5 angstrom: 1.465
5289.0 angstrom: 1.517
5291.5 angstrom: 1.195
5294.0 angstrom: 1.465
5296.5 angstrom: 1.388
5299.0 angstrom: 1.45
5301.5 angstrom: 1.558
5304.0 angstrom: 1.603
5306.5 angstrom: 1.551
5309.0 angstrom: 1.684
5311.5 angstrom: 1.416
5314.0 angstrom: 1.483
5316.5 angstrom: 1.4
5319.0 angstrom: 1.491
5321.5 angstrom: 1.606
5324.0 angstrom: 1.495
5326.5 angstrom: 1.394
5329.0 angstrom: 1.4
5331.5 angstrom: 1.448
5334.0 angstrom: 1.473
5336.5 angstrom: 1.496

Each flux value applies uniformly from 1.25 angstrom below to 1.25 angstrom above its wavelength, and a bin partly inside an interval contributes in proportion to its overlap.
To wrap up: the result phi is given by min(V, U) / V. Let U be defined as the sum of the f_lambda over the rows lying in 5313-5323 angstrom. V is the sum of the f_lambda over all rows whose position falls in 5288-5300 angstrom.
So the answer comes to 0.85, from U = 6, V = 7.0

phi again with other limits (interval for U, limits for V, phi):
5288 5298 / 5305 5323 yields 0.52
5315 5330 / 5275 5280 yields 1.00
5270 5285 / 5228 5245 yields 0.87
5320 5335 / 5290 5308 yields 0.86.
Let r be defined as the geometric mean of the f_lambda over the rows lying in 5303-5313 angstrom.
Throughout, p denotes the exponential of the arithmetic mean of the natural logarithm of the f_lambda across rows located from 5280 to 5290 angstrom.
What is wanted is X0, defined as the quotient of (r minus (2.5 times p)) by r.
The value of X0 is -1.33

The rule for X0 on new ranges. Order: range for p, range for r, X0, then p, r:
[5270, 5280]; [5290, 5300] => -1.56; 1.40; 1.37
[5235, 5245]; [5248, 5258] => -1.38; 1.43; 1.50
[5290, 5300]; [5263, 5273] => -1.99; 1.37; 1.15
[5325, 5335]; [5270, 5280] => -1.55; 1.43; 1.40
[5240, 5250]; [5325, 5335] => -1.61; 1.49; 1.43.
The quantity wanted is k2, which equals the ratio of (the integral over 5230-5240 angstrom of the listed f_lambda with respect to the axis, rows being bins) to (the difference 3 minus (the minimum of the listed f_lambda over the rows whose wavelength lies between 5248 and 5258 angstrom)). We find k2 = 8.37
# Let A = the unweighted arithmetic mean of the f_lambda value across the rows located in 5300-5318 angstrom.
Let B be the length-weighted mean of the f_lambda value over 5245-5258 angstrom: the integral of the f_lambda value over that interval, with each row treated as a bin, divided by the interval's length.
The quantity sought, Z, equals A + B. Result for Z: 3.02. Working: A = 1.53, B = 1.49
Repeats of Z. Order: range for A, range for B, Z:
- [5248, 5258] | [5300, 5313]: 3.06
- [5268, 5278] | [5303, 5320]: 2.87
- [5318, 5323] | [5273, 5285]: 2.97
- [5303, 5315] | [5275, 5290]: 2.98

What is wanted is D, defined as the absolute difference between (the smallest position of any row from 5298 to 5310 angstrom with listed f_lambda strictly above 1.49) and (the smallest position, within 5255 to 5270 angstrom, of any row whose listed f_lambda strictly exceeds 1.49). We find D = 45.0 angstrom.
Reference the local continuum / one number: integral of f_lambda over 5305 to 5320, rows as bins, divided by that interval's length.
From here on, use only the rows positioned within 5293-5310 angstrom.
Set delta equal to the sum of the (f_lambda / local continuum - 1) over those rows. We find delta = 0.10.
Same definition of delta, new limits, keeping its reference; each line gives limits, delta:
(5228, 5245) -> -0.58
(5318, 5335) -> -0.16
